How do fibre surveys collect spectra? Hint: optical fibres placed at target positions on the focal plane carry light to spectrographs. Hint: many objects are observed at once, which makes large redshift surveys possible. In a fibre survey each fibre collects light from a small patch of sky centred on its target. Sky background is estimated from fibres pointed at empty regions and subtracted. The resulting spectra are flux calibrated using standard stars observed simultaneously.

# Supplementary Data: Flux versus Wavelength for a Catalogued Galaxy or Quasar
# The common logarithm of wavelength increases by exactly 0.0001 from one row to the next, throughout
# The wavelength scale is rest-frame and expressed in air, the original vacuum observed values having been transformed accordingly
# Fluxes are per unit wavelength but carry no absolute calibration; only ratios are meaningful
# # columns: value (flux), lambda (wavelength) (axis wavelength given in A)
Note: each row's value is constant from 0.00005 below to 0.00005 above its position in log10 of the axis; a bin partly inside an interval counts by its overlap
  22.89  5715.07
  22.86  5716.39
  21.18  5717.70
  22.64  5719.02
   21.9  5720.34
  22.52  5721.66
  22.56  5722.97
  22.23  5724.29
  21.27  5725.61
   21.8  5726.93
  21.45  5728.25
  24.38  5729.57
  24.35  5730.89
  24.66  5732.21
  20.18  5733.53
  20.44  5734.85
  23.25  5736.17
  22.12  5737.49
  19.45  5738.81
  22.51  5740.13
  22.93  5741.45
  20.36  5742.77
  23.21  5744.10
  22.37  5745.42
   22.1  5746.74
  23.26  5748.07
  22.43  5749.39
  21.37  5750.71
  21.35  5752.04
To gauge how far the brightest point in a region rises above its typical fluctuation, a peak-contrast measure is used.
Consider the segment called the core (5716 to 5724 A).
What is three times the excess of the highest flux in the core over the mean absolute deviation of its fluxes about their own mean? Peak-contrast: 67.1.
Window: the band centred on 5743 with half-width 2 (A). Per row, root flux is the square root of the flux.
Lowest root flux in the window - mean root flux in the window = -0.19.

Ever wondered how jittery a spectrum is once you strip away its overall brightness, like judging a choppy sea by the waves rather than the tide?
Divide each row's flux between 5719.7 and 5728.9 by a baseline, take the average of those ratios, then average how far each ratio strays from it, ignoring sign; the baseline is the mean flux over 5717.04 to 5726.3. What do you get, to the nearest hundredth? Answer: 0.02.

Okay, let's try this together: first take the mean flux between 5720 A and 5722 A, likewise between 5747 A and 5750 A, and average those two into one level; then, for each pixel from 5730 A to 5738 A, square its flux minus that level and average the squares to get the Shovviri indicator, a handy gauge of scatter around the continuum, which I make 3.1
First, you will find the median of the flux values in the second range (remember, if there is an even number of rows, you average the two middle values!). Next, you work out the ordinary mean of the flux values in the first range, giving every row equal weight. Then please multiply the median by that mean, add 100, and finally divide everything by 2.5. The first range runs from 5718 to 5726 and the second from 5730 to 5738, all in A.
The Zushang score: 241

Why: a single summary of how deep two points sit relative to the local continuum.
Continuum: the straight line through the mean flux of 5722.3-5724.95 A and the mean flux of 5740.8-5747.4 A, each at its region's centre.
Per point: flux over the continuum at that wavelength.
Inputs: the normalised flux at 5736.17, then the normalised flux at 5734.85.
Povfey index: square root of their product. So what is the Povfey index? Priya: 0.98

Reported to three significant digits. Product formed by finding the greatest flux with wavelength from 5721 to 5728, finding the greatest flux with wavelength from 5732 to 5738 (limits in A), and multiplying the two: 556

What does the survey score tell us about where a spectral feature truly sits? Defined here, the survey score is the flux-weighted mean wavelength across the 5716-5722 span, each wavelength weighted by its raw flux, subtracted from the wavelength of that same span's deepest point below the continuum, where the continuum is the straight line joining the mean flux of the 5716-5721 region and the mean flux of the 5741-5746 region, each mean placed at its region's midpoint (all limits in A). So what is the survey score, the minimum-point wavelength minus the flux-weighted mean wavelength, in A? -1.3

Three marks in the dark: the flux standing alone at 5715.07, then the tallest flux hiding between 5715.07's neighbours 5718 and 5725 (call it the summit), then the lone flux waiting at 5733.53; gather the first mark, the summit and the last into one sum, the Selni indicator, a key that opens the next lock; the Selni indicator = 66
